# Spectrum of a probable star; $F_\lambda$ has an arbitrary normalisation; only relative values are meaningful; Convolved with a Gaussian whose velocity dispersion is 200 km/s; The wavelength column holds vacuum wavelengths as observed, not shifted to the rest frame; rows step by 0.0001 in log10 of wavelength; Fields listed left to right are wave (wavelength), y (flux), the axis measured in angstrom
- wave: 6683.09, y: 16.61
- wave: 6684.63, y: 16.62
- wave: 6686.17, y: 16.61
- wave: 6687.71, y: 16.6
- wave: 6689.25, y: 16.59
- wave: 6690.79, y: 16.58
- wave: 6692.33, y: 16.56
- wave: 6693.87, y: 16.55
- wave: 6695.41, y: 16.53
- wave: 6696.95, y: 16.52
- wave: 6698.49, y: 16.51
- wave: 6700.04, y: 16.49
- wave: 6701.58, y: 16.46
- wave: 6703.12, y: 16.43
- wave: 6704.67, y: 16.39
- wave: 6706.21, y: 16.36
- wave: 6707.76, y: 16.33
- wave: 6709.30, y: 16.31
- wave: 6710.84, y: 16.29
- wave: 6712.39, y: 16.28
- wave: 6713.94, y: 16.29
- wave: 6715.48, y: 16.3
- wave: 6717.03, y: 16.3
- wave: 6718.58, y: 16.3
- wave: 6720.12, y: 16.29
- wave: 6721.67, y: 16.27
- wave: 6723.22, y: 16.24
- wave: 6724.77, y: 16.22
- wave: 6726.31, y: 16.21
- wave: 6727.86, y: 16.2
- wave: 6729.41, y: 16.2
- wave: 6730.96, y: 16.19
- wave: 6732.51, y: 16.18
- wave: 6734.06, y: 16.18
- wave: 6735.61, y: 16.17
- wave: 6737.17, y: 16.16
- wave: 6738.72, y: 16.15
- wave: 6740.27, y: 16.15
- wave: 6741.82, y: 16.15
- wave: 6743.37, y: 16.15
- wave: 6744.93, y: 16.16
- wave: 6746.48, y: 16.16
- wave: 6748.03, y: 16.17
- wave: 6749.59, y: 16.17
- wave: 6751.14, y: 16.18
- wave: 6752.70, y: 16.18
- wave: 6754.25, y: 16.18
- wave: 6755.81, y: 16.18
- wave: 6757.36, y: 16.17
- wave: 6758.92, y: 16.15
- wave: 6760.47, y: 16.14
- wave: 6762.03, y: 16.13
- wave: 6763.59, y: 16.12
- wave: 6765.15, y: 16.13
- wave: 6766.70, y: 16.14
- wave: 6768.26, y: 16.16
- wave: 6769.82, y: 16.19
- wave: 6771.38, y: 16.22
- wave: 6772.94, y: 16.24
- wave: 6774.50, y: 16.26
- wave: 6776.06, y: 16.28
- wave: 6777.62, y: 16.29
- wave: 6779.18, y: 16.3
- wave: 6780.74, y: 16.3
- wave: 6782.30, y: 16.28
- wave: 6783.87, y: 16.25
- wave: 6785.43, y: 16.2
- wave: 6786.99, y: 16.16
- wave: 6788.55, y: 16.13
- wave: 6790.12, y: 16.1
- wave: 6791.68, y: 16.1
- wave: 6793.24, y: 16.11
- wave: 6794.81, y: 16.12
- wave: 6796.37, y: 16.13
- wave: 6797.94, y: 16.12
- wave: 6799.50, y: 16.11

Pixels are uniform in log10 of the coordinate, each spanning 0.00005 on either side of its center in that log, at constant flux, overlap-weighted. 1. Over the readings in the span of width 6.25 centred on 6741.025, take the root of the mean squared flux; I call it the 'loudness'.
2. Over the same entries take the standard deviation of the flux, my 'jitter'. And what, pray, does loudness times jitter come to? 0.00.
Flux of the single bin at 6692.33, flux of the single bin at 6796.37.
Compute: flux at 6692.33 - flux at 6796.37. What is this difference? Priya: 0.43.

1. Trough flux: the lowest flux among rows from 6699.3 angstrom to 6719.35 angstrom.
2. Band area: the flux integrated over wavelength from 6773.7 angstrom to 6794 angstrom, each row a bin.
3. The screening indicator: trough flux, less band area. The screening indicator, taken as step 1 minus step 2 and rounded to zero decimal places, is -313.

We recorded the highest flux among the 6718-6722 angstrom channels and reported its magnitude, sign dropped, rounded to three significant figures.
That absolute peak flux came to 16.3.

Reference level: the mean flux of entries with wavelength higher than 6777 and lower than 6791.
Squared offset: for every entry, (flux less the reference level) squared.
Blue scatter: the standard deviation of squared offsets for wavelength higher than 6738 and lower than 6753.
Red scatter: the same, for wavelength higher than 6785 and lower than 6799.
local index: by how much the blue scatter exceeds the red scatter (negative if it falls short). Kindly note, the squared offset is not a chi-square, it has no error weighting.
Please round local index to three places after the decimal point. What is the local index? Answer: -0.003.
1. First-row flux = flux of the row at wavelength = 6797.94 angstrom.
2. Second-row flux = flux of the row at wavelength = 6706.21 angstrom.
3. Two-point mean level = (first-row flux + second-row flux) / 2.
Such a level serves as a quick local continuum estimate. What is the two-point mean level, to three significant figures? 16.2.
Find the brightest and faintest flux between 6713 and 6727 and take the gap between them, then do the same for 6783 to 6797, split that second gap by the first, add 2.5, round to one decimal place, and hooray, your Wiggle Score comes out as 4.2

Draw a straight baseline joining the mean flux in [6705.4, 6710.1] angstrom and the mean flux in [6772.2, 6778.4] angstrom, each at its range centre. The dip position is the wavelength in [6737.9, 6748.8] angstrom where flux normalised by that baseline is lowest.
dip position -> 6738.72 angstrom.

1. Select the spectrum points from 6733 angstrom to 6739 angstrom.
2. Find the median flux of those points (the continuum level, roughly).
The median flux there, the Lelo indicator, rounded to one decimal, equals 16.2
